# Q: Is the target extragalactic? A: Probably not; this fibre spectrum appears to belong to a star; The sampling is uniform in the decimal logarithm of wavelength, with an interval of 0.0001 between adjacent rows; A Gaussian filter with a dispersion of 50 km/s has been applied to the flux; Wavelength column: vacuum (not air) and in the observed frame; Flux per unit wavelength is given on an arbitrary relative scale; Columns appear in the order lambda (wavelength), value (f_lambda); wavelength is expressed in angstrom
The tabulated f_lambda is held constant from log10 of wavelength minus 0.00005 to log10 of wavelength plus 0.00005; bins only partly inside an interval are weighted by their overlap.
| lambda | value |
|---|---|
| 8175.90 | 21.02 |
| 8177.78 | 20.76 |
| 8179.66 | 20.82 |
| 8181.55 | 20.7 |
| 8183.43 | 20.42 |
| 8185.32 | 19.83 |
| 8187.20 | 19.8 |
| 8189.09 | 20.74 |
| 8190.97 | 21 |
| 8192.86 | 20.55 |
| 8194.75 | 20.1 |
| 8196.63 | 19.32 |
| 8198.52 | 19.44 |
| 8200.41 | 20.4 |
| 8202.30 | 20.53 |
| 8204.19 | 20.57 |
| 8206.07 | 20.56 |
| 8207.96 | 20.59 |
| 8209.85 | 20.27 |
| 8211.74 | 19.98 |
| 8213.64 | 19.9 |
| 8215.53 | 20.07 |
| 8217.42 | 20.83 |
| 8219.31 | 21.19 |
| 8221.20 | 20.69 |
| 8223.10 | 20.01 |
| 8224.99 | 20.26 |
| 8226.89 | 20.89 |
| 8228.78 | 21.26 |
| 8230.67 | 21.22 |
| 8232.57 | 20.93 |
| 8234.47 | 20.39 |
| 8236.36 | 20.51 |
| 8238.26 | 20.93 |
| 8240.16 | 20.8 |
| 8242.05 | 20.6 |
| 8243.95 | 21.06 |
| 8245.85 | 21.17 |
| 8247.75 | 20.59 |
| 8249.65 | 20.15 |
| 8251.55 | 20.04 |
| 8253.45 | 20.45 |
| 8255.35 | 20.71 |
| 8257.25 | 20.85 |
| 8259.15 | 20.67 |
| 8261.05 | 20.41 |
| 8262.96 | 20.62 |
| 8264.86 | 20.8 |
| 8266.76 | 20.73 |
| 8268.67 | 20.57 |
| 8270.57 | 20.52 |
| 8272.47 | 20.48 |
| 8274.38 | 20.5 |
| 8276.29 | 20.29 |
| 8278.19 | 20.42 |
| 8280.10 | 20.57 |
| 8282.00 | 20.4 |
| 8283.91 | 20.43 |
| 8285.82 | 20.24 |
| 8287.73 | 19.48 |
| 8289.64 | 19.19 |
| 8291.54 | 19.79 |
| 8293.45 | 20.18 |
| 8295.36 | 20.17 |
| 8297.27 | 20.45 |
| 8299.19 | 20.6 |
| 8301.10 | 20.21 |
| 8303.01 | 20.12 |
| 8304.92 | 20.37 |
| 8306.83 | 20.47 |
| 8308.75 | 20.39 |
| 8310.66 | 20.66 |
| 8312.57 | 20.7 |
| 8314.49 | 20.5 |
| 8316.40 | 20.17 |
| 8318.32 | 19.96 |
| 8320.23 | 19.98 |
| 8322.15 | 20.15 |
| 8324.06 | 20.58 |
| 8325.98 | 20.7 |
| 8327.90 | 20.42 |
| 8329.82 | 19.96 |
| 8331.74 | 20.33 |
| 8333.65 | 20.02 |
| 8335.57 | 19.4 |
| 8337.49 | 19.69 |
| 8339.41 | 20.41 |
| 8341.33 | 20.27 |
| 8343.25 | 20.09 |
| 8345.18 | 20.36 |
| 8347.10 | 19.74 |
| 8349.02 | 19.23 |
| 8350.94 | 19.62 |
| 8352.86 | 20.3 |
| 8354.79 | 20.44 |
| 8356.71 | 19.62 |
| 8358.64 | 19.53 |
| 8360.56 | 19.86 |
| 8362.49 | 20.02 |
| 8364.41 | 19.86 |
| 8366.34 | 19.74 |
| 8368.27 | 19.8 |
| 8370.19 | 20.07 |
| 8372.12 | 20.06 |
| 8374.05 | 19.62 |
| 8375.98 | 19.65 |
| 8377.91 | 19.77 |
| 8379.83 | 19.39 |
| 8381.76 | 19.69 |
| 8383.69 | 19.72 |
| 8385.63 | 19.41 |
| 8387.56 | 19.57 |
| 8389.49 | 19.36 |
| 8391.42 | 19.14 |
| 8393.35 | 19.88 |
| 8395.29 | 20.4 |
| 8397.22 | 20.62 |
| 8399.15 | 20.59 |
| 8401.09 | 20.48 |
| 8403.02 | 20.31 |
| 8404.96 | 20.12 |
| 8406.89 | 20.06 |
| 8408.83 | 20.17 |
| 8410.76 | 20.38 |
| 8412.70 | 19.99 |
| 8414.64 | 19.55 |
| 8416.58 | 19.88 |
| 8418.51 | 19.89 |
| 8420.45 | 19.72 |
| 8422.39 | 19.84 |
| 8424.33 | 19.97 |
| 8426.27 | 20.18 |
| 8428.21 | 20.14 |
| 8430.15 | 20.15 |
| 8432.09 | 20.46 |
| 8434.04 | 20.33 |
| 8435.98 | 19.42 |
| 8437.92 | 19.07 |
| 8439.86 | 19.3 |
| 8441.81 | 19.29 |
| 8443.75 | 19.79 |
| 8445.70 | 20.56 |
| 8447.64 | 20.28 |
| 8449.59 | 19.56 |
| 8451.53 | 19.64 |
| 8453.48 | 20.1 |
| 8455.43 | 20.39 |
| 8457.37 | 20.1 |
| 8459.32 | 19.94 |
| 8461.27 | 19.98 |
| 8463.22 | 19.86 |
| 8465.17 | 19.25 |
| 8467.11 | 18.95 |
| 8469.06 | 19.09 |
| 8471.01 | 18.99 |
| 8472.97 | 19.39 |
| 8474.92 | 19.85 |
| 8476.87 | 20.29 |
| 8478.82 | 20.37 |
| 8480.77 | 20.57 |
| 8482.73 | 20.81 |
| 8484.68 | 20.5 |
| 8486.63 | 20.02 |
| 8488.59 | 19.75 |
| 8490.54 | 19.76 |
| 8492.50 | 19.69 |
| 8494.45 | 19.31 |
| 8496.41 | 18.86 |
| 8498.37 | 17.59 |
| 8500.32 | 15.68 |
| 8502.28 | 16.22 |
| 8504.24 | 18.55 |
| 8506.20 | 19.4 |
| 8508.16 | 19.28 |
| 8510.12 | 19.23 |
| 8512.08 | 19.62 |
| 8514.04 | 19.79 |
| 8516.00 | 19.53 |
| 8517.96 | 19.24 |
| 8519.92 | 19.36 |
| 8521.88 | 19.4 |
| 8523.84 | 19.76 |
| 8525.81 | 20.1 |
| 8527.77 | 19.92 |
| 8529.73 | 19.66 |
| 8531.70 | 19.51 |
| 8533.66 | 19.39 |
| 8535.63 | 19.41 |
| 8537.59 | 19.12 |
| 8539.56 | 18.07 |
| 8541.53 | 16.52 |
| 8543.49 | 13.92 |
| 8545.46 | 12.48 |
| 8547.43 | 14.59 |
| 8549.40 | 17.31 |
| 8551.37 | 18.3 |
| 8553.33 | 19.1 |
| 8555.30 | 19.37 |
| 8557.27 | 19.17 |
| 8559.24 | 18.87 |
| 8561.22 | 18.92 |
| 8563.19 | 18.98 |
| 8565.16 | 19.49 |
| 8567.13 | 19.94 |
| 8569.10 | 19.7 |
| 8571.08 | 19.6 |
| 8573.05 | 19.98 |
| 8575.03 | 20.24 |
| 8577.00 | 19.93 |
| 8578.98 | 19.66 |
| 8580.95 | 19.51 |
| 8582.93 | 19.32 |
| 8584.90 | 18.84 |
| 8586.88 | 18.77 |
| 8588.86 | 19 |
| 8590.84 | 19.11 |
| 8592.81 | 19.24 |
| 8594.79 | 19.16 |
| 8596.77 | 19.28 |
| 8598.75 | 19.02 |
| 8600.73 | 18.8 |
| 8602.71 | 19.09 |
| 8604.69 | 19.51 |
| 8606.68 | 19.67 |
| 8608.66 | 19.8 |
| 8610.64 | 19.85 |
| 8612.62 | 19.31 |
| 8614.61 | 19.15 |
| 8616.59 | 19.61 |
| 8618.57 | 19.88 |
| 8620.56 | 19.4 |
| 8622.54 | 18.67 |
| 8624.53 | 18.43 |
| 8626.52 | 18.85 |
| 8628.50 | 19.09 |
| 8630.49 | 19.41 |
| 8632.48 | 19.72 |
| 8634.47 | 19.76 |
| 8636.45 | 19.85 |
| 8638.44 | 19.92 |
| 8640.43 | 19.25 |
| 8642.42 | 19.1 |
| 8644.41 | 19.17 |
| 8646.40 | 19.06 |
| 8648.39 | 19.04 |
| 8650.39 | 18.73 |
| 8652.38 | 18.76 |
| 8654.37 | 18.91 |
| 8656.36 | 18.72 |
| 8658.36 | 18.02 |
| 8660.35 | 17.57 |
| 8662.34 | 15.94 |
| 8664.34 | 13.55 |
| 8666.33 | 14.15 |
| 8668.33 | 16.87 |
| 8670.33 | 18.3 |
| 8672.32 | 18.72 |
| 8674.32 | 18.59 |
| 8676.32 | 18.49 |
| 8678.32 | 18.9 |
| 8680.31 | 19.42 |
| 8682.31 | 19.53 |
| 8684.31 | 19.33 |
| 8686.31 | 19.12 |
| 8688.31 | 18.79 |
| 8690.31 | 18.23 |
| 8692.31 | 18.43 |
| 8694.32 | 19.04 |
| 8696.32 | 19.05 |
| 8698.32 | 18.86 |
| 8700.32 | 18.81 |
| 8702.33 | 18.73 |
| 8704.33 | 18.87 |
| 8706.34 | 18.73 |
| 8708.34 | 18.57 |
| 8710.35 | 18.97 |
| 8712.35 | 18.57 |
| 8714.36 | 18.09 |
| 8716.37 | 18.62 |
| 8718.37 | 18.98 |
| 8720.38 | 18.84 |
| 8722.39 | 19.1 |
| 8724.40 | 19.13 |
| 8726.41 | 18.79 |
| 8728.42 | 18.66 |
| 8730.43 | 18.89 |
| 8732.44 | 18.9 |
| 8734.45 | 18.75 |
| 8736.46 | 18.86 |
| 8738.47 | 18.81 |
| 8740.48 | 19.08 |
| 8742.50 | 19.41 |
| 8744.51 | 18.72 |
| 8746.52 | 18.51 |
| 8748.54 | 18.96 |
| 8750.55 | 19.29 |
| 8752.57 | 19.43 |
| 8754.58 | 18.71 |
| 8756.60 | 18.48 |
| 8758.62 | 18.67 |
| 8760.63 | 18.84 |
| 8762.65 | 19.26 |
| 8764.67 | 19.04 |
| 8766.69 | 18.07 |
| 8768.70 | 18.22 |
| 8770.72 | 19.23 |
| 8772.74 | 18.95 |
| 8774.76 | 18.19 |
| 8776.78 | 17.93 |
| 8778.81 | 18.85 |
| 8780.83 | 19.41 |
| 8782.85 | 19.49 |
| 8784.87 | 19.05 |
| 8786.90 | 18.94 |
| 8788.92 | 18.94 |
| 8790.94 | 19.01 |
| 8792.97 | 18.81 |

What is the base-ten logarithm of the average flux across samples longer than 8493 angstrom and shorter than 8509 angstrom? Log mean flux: 1.26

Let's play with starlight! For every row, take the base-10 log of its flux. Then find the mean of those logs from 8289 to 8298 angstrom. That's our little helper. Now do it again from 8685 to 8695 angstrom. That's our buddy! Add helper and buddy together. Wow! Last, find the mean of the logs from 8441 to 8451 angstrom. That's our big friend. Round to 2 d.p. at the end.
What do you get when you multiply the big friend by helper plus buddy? 3.34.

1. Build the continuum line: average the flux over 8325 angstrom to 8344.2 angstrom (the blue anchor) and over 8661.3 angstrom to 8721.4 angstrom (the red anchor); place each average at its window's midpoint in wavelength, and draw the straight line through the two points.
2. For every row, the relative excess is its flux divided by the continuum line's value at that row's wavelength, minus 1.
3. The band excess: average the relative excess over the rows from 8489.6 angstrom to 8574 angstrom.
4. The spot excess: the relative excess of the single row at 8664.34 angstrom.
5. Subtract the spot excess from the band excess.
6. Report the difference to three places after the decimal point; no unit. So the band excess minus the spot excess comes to 0.240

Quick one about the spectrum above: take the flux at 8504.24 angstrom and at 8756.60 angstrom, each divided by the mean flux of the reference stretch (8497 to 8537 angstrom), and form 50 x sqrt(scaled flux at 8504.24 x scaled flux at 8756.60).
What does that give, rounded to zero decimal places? 49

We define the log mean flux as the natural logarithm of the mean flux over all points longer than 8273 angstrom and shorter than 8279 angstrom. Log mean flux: 3.02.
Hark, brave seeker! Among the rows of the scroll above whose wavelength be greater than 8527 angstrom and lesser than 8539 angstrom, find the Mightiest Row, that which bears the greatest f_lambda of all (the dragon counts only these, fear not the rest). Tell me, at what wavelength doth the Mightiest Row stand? 8527.77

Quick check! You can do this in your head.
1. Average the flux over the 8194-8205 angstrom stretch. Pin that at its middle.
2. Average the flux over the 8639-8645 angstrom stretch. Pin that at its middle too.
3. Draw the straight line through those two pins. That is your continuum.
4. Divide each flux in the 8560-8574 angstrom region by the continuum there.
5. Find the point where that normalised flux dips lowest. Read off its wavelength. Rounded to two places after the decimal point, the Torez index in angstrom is 8561.22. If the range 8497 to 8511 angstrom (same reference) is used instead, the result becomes 8500.32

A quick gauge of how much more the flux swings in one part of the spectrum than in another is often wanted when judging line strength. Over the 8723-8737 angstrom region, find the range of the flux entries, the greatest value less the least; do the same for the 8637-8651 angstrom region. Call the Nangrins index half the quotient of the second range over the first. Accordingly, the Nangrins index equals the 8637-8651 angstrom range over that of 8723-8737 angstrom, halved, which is 1.3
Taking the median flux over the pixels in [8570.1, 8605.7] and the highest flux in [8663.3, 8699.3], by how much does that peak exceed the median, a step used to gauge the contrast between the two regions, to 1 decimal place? 0.3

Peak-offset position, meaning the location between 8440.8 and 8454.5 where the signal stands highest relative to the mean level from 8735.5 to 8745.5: 8445.70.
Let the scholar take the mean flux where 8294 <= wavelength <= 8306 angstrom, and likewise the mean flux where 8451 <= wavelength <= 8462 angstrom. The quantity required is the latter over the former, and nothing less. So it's 0.99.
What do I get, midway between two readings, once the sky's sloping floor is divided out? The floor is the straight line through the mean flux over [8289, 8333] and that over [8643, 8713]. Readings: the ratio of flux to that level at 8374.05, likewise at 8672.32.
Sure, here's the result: 1.001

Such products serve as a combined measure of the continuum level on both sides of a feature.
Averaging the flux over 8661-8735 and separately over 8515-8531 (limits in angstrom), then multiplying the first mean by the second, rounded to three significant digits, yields 361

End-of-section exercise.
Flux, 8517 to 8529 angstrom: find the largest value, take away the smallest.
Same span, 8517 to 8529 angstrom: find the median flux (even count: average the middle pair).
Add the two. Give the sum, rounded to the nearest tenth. 20.4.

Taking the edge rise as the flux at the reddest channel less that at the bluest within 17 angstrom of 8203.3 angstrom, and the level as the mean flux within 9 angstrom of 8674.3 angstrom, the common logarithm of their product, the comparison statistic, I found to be 1.4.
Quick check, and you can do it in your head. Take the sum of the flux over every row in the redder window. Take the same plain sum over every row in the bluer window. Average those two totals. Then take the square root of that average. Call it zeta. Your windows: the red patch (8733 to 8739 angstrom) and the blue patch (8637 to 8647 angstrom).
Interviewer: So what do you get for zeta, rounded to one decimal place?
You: 8.7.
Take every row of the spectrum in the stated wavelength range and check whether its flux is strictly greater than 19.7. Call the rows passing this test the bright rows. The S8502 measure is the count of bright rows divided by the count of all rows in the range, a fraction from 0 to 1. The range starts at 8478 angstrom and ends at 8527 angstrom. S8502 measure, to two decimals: 0.40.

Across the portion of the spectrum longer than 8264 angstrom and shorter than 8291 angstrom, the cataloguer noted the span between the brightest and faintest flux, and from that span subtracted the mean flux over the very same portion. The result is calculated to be -18.7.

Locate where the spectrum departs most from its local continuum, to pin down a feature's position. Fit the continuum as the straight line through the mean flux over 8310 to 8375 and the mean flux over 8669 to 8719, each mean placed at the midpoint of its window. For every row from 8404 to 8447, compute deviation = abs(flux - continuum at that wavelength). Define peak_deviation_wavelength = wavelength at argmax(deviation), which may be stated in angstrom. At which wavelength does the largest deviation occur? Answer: 8445.70 angstrom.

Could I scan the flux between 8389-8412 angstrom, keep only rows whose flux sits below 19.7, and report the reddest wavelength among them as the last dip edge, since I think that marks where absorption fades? 8391.42 angstrom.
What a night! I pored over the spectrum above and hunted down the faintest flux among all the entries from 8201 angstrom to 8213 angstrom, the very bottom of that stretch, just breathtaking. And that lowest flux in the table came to 19.98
